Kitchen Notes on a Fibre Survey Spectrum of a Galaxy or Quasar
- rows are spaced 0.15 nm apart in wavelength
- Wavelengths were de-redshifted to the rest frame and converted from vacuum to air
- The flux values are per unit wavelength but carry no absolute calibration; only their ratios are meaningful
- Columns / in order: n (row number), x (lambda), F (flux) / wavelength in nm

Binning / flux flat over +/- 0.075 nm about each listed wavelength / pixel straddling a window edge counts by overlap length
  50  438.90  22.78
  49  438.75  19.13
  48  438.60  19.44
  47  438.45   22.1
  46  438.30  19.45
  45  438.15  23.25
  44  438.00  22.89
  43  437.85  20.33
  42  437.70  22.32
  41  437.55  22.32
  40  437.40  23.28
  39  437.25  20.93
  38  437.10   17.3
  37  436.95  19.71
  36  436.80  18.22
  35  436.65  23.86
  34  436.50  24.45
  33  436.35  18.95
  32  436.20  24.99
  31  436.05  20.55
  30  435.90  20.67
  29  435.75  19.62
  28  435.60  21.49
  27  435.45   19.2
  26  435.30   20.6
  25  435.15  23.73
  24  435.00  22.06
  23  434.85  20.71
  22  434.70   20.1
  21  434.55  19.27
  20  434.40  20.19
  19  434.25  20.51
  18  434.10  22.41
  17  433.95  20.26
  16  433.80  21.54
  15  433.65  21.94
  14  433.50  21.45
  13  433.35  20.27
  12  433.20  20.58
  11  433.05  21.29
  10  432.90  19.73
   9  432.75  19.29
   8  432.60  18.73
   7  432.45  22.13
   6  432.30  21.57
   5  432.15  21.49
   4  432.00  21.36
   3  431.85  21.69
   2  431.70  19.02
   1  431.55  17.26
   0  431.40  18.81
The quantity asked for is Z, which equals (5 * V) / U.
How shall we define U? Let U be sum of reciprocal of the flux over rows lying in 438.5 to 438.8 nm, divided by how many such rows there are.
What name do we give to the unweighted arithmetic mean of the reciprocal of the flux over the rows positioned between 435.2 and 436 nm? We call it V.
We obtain 4.75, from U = 0.0519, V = 0.0493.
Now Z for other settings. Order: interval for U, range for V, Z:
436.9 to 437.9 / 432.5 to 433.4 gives 5.19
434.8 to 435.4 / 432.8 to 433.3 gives 5.29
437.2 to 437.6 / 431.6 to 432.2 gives 5.31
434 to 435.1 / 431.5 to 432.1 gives 5.26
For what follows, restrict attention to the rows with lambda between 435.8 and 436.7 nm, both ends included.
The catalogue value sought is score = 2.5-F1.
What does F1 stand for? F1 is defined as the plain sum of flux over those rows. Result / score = -131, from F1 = 133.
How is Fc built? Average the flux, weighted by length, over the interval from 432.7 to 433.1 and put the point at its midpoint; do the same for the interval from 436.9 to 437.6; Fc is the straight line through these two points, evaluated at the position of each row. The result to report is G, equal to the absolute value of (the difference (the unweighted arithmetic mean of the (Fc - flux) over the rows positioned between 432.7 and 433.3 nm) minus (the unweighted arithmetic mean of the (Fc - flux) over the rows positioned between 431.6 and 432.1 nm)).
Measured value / 0.6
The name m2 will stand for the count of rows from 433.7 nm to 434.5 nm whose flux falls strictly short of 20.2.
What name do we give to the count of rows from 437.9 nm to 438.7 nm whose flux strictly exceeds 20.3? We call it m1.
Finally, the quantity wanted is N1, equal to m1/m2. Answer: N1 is 3.0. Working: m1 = 3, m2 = 1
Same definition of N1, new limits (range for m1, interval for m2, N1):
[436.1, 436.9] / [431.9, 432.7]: 3.0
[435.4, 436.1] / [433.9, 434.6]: 1.5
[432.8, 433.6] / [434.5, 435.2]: 1.5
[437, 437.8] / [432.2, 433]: 1.3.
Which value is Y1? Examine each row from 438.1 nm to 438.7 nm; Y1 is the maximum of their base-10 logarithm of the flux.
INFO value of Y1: 1.37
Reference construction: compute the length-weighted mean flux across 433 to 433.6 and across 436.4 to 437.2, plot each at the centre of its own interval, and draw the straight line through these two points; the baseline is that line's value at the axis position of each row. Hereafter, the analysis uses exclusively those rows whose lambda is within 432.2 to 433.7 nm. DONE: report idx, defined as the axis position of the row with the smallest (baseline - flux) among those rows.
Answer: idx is 432.45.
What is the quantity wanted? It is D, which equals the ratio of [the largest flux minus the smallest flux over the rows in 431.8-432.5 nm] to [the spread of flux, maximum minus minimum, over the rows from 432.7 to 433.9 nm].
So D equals 0.29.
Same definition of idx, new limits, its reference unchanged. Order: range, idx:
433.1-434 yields 433.65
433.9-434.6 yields 434.10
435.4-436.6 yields 436.20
